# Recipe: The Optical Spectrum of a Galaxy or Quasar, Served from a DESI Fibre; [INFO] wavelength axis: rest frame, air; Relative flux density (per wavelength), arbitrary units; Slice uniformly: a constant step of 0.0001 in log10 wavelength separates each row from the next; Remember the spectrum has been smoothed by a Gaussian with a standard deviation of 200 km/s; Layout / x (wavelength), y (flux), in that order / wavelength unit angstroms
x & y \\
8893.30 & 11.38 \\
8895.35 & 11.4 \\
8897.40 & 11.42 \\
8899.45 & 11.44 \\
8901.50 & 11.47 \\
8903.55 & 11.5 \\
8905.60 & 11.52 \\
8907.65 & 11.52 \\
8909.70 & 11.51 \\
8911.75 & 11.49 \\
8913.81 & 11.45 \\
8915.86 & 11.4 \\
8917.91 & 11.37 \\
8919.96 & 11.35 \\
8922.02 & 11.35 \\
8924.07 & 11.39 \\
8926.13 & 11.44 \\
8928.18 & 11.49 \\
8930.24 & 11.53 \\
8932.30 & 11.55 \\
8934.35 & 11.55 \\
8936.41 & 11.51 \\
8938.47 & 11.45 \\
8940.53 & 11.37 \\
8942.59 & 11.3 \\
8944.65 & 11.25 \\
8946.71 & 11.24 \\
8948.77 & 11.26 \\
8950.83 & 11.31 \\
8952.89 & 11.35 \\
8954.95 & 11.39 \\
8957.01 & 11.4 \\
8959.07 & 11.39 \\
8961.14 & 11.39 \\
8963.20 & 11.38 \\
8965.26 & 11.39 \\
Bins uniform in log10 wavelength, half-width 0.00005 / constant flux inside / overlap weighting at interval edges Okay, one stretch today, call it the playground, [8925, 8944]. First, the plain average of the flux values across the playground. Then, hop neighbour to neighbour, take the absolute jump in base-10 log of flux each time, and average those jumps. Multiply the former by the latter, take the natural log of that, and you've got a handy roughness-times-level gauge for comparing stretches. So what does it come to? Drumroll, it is -3.93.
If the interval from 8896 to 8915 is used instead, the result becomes -4.69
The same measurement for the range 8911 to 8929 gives -4.19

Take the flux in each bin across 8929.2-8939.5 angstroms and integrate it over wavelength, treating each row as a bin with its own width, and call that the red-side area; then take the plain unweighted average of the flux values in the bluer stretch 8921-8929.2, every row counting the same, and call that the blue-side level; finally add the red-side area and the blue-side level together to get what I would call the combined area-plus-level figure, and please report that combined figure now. 130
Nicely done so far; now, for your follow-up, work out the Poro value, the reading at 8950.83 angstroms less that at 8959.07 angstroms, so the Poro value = -0.080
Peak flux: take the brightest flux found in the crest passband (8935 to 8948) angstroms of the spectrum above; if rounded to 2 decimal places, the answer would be 11.51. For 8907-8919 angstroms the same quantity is 11.52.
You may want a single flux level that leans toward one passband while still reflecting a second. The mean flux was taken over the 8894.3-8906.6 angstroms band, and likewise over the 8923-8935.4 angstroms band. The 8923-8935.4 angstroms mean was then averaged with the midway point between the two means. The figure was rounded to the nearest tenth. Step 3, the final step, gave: 11.5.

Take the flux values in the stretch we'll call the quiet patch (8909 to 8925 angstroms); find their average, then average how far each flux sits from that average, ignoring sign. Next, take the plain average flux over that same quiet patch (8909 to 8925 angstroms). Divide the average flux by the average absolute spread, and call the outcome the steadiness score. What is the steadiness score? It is 219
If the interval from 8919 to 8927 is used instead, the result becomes 350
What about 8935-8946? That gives 137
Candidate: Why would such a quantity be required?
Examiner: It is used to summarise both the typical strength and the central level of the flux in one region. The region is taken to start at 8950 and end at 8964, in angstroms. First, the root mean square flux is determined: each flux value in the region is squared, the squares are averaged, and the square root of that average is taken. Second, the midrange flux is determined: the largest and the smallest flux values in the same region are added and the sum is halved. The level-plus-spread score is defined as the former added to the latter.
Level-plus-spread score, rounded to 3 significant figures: 22.7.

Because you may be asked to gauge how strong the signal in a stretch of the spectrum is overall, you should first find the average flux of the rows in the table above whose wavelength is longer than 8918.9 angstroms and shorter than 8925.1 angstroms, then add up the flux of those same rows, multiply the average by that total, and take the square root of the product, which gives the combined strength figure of 19.68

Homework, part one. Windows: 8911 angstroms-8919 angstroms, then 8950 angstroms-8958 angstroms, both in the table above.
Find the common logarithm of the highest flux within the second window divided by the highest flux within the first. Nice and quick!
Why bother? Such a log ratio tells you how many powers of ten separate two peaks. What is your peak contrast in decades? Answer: -0.003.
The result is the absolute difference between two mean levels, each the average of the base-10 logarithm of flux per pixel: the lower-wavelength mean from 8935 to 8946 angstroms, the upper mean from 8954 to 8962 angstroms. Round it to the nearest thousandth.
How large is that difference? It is 0.001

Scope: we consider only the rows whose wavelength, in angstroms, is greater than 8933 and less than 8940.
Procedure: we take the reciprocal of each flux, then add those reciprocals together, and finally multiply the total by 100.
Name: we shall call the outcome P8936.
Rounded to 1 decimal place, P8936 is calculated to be 26.1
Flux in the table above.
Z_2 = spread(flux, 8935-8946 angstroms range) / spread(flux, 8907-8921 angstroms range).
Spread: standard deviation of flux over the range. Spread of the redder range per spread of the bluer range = 1.5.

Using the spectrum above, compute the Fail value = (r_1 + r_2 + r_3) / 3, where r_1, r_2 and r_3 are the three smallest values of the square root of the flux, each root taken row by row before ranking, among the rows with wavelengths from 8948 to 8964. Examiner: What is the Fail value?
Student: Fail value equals 3.36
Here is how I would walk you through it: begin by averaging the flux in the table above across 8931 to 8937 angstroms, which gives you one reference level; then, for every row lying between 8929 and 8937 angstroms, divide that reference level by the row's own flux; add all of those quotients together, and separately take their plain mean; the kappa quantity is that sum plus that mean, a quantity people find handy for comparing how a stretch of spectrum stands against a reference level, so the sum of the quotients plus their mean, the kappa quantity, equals 5.00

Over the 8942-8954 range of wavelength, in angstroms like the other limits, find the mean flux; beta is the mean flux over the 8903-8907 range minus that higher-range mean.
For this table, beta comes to 0.23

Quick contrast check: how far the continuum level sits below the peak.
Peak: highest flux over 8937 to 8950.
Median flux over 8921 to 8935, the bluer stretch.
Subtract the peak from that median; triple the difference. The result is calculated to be 0.12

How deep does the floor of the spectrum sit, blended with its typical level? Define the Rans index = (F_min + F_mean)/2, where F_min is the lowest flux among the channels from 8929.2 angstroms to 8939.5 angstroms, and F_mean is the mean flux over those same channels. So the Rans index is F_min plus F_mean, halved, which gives 11.5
